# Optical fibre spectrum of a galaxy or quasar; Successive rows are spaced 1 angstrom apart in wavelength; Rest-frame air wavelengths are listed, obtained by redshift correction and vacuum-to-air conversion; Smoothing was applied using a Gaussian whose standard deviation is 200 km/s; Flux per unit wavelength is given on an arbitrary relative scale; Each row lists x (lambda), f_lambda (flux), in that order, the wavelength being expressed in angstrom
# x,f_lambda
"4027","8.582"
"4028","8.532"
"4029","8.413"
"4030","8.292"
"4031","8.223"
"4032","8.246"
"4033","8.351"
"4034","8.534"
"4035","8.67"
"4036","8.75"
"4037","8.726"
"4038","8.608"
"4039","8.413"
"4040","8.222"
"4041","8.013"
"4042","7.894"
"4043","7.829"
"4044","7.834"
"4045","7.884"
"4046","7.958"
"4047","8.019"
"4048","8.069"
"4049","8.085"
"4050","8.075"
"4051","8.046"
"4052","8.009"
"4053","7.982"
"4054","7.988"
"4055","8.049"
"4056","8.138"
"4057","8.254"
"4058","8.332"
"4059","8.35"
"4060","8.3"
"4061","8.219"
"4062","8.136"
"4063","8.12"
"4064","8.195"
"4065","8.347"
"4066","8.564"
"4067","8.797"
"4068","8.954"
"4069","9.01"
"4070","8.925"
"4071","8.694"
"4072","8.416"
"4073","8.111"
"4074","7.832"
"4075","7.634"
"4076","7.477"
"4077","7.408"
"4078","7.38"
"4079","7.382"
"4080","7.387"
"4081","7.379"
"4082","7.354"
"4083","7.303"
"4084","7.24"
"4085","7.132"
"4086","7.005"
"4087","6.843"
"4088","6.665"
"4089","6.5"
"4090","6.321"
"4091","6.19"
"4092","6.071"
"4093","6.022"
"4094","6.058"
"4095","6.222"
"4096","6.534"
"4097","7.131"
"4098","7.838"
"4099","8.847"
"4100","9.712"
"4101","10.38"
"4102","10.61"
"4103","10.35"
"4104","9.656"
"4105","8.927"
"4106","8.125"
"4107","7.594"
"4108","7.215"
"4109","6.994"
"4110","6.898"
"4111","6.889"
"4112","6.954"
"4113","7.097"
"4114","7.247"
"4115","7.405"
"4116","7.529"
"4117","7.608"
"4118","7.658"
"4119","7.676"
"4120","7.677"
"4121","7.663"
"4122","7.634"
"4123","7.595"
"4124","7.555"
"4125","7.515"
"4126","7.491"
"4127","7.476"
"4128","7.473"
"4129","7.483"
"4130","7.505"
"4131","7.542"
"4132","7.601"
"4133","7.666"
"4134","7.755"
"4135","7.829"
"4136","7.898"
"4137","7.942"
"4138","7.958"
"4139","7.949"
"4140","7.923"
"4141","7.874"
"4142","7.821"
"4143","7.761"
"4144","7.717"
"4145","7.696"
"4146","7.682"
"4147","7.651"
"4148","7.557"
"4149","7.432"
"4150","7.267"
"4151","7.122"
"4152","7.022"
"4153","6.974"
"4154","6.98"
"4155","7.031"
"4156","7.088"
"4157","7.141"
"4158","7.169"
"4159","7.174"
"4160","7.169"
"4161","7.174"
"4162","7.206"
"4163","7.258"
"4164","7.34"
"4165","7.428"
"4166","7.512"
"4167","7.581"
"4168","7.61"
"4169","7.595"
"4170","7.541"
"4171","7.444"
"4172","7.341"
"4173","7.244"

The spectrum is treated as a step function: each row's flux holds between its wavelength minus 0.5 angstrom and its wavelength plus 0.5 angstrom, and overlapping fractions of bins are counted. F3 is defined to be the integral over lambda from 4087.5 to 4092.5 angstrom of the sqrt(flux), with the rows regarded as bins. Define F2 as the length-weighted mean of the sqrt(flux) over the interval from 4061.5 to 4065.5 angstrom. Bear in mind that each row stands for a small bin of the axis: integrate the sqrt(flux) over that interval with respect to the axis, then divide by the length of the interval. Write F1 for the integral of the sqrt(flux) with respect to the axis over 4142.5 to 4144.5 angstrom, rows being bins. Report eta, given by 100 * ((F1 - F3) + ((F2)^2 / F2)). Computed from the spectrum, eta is -417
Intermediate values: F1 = 6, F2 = 2.86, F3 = 12.6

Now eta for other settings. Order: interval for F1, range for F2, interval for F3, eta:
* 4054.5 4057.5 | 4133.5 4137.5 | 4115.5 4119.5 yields 33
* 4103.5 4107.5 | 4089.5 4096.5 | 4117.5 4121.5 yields 311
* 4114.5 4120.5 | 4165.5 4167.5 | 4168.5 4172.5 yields 834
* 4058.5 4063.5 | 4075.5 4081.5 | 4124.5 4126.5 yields 1158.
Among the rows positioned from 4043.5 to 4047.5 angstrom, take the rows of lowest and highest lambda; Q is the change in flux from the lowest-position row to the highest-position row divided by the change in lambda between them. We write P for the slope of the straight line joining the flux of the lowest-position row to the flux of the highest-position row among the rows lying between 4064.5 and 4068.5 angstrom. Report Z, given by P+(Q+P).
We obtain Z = 0.47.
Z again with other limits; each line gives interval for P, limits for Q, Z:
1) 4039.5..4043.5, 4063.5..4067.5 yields -0.06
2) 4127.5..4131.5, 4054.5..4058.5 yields 0.14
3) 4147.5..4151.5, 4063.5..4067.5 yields -0.09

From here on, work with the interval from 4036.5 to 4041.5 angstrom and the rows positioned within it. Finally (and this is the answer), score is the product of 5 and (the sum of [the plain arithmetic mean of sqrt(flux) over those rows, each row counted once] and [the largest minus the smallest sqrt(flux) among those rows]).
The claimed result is 15.1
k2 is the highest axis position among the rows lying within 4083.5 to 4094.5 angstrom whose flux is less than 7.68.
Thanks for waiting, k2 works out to 4094 angstrom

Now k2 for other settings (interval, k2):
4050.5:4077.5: 4077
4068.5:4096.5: 4096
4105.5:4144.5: 4133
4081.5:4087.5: 4087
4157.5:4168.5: 4168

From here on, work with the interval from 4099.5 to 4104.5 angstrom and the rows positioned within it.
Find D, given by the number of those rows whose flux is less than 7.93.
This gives 0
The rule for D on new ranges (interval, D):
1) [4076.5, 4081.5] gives 5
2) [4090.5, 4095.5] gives 5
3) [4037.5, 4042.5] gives 1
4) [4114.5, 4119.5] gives 5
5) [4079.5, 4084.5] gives 5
